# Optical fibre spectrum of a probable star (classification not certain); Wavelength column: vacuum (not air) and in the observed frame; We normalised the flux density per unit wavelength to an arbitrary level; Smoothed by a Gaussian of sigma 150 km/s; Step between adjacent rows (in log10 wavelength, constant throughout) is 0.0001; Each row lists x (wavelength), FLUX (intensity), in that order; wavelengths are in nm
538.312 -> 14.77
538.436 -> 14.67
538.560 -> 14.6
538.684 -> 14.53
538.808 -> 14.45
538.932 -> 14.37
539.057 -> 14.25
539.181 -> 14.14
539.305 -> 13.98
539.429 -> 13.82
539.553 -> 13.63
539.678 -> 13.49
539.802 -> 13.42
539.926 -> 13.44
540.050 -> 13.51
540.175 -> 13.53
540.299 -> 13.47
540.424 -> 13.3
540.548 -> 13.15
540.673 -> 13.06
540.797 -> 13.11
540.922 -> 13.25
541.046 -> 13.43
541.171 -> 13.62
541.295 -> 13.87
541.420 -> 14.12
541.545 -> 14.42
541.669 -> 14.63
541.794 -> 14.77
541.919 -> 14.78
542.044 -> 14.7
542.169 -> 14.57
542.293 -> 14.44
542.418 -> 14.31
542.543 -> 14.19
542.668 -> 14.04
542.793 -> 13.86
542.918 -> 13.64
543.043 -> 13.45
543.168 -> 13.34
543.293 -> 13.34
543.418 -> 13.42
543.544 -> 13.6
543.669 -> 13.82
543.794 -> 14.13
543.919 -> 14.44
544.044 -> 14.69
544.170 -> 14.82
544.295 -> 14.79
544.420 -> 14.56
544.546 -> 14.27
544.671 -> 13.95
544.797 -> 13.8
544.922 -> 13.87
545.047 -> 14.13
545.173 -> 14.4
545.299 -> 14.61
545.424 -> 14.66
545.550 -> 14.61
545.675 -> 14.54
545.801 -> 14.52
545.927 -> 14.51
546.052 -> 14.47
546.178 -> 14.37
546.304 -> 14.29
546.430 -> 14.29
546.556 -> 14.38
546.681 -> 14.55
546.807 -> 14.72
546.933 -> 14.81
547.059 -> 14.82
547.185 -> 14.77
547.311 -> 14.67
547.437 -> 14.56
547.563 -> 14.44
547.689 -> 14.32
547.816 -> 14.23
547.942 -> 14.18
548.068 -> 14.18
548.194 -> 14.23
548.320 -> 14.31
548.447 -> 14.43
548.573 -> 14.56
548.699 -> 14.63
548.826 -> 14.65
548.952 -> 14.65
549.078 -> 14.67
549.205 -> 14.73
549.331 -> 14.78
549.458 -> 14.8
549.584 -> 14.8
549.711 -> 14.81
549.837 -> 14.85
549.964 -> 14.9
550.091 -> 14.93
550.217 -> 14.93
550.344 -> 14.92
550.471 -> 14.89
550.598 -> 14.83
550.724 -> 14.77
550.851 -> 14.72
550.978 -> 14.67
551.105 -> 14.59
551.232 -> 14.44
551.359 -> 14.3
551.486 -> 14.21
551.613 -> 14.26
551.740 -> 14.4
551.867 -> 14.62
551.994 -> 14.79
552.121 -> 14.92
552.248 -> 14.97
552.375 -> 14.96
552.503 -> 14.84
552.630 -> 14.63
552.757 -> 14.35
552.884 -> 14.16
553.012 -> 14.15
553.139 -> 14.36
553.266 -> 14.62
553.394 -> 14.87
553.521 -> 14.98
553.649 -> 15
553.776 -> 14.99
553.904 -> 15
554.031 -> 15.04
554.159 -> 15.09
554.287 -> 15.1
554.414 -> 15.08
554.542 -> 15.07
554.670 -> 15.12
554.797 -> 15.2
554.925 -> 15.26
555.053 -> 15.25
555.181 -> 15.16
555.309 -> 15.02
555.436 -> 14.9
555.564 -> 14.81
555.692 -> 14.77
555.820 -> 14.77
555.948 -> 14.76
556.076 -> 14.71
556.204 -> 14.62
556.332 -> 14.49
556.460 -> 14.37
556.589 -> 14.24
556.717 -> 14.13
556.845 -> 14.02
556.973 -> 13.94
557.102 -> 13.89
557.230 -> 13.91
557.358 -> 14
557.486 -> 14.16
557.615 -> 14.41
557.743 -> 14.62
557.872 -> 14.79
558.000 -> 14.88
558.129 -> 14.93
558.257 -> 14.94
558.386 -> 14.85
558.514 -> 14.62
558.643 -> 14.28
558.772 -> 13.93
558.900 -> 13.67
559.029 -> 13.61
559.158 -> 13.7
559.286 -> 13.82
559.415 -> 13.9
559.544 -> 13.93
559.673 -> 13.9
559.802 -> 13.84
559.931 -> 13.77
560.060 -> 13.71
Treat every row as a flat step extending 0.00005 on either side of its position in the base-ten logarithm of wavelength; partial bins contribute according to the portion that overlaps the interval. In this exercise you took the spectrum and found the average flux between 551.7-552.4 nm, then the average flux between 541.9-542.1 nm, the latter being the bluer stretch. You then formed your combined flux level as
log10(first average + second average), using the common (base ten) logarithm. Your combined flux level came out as 1.47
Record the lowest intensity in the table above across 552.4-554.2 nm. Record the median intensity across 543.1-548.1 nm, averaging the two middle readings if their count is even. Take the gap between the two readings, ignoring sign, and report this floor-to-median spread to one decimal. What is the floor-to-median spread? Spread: 0.3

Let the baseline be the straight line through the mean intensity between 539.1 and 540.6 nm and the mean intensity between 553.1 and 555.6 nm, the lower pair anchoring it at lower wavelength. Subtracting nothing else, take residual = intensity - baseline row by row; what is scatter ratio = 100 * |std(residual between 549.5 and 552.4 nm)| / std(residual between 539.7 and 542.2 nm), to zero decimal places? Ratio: 50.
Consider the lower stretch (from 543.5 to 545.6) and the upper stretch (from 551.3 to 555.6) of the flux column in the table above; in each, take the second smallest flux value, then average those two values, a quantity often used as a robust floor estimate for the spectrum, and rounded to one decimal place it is 14.0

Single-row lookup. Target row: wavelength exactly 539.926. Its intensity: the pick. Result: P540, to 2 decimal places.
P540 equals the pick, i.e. 13.44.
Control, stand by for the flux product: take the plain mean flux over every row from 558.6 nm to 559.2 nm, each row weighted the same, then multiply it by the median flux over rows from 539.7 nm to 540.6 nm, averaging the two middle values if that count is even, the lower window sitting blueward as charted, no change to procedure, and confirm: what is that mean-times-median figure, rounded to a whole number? 186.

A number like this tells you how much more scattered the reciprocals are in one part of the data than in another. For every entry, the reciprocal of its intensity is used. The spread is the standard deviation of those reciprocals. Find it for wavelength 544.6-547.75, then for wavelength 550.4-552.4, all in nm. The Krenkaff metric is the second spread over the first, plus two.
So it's 2.9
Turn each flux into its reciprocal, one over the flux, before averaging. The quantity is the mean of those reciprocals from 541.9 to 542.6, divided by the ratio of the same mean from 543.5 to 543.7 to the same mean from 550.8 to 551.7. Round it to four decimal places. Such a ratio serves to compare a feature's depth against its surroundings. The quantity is 0.0654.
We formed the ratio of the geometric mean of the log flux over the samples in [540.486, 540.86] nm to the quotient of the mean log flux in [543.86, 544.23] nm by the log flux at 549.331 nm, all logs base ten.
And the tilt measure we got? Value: 1.12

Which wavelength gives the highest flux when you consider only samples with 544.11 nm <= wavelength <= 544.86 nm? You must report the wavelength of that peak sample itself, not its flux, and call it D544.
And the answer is 544.170 nm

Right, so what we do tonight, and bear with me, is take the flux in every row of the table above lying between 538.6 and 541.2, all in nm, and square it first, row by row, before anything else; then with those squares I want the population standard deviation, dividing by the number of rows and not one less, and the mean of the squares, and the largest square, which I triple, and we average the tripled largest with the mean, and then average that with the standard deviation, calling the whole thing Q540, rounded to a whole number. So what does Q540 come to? 211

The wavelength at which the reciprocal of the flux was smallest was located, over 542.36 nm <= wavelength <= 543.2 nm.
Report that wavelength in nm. 542.418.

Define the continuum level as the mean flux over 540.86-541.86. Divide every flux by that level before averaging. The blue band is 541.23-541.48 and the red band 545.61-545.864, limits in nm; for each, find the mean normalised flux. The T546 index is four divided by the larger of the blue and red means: 3.86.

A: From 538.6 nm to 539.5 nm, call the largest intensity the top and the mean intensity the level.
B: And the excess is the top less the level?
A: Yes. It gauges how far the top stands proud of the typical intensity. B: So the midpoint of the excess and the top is 7.42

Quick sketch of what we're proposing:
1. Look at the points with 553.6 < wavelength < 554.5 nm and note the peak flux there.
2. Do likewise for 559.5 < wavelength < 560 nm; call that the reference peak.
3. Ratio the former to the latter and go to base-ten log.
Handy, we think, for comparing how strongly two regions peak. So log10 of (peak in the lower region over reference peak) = 0.035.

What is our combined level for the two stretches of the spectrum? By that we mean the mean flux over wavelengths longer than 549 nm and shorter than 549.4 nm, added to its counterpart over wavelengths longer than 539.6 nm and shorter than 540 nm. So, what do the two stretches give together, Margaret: 28.18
